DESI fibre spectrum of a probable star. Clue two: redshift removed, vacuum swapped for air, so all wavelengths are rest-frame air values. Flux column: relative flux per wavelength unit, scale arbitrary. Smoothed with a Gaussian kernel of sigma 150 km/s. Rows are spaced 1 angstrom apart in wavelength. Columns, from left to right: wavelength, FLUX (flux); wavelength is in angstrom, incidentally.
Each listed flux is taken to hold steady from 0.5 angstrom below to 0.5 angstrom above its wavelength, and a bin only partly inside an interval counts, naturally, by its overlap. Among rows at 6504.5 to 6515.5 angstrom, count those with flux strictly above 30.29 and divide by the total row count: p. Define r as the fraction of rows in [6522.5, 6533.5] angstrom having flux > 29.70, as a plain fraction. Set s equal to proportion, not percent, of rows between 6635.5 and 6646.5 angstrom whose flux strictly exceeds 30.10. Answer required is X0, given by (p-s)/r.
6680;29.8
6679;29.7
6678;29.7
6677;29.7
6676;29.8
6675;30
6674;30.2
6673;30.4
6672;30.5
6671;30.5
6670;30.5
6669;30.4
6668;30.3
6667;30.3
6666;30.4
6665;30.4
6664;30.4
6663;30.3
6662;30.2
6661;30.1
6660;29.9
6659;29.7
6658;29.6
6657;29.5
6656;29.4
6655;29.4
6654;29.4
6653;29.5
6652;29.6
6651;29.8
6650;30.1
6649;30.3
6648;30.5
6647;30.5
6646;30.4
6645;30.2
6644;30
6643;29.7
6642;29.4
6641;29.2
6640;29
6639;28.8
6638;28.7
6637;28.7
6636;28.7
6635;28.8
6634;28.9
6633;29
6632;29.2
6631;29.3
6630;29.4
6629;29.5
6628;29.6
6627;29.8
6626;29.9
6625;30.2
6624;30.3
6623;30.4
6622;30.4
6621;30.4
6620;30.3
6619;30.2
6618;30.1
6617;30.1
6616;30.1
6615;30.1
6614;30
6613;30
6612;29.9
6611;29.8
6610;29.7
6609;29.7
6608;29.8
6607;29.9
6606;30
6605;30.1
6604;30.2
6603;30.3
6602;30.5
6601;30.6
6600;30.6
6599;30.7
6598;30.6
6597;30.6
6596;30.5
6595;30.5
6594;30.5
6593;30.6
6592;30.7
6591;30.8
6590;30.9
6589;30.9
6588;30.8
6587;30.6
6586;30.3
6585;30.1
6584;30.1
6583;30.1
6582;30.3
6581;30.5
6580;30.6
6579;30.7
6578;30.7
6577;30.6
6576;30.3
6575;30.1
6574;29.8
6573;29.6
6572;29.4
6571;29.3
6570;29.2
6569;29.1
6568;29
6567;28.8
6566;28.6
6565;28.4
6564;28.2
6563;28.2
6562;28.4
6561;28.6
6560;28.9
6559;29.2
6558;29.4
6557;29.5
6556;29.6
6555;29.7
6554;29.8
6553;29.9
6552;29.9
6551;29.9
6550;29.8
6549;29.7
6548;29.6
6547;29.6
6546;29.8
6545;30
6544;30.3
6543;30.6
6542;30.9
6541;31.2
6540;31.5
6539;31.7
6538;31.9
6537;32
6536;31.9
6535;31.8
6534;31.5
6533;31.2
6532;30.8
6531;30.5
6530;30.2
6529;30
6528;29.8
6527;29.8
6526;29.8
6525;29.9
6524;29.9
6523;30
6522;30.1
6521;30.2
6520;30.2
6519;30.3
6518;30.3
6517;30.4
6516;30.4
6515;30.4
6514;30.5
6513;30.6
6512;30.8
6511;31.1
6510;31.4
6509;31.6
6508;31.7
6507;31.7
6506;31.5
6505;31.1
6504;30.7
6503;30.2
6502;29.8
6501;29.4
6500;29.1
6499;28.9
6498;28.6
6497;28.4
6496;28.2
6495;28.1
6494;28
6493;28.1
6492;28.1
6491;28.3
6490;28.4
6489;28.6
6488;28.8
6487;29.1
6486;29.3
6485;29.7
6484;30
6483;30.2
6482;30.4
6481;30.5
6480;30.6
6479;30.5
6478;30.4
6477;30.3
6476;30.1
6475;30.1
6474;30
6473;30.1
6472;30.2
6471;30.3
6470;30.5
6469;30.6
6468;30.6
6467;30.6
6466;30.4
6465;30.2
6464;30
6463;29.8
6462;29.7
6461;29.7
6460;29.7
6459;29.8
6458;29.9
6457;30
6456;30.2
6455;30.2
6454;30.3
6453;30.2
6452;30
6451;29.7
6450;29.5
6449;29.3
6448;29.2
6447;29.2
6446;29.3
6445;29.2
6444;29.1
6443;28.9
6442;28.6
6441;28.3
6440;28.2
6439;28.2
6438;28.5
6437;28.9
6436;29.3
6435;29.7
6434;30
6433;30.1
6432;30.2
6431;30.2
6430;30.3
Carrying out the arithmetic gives 0.8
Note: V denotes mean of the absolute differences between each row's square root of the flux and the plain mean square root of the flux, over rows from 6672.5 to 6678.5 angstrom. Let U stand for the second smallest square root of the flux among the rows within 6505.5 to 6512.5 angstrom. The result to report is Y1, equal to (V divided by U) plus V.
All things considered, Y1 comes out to 0.025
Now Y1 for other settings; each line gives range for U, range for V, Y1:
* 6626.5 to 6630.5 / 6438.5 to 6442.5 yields 0.015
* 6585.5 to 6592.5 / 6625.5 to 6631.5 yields 0.020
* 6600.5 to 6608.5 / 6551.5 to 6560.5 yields 0.029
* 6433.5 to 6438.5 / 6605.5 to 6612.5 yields 0.010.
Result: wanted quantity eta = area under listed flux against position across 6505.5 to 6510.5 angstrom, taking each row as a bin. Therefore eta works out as 158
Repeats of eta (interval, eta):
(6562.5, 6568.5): 171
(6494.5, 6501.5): 201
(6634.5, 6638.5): 115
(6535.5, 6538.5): 96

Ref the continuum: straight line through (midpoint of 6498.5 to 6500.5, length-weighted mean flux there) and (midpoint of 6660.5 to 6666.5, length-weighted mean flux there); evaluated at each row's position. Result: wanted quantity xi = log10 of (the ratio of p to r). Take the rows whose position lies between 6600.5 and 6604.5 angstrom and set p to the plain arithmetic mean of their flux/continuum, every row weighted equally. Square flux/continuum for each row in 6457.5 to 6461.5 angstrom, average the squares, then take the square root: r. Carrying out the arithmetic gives -0.008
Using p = 1.02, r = 1.04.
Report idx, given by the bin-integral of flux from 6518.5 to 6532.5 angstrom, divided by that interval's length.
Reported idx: 30.1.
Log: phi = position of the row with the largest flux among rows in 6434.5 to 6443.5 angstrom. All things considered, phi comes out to 6435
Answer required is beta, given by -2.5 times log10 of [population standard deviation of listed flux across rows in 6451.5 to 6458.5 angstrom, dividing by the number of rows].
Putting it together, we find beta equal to 2.2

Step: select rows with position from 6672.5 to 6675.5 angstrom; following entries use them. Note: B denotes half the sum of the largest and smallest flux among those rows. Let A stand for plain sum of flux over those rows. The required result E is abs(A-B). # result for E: 60.4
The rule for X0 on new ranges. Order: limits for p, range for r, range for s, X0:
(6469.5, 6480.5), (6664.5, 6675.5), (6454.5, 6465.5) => 0.3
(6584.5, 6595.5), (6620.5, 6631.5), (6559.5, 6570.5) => 1.4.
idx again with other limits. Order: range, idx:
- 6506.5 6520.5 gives 30.8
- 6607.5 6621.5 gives 30.0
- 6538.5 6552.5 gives 30.3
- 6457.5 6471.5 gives 30.1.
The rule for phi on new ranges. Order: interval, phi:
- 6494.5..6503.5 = 6503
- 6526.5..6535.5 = 6535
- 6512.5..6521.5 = 6513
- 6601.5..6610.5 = 6602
